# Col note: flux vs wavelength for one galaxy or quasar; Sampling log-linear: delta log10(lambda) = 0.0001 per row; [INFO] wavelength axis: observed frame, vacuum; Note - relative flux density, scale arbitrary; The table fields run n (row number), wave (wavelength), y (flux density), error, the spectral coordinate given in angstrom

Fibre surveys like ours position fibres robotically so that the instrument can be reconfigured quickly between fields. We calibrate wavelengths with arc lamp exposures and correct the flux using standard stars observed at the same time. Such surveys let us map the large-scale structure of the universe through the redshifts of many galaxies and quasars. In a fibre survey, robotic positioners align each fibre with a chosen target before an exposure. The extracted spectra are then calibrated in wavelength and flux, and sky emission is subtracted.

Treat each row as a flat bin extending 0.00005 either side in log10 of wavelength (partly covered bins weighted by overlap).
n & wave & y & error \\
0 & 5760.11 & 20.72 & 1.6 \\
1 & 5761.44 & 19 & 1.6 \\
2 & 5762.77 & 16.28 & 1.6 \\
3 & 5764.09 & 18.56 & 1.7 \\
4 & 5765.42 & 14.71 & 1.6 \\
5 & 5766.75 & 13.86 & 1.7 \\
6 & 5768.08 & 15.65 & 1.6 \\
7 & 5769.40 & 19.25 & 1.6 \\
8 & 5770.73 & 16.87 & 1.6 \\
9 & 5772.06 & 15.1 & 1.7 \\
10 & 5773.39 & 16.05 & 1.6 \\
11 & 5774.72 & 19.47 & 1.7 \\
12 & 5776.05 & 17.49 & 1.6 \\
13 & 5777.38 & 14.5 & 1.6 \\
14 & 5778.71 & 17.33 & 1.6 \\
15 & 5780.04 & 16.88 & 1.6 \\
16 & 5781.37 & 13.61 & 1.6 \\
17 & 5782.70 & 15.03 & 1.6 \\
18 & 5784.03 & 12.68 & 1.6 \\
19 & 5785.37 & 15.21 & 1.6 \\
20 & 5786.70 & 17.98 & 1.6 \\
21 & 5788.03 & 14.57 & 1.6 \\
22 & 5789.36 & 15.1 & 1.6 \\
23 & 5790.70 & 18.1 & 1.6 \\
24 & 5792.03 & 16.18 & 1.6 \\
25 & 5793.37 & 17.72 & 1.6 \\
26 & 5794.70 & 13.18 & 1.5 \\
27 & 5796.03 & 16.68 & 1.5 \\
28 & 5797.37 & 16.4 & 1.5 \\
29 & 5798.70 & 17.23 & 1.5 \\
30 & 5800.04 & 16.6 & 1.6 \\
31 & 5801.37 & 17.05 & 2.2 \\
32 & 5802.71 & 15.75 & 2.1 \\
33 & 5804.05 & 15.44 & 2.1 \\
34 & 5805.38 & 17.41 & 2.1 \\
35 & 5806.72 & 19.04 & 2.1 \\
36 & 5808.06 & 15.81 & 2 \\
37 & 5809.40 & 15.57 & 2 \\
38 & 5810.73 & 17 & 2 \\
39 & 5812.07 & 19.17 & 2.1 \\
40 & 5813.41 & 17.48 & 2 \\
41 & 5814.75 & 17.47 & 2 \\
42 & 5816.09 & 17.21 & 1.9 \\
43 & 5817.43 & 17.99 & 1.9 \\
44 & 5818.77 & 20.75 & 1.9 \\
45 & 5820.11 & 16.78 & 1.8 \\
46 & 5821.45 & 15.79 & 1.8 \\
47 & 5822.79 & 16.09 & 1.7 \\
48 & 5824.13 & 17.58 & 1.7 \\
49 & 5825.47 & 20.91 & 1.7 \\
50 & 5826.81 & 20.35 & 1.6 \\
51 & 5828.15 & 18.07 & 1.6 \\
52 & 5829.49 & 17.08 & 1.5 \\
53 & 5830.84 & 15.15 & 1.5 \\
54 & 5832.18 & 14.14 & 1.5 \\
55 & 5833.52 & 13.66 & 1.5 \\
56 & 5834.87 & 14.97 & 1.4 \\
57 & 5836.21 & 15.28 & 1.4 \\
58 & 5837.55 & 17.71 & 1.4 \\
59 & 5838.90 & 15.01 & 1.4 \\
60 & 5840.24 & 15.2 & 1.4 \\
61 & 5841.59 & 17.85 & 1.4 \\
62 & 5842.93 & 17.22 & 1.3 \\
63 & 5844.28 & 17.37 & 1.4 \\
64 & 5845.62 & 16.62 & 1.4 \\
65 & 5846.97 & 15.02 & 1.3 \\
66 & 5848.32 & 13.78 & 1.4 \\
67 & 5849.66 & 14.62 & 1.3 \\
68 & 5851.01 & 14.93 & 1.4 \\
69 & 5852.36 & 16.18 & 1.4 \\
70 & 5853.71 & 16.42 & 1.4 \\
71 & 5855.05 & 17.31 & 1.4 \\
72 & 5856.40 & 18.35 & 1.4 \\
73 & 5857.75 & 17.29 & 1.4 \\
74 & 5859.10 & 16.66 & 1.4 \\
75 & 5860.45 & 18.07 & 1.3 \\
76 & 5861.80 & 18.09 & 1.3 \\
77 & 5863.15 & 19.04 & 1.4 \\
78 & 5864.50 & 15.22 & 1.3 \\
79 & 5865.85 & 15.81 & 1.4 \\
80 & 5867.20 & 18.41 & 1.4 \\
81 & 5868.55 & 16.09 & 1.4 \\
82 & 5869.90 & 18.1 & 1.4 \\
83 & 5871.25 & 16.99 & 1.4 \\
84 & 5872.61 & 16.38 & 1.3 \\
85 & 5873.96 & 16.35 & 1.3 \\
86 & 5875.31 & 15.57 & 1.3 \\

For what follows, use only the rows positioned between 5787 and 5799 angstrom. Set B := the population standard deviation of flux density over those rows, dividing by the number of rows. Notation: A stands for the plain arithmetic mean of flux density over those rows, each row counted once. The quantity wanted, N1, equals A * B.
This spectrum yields 24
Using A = 16.1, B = 1.50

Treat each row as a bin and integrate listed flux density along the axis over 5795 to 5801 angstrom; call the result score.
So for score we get 99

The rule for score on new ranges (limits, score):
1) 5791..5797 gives 97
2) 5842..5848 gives 99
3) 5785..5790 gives 79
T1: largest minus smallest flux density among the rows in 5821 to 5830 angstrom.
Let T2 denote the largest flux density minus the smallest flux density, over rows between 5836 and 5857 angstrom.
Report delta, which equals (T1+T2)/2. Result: 4.8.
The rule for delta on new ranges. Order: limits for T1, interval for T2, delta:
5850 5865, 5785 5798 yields 4.5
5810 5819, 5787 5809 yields 4.8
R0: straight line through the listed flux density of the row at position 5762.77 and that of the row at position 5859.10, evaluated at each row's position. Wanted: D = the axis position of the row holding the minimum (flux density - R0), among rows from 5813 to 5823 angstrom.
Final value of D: 5821.45 angstrom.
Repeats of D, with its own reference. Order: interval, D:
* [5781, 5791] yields 5784.03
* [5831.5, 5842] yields 5833.52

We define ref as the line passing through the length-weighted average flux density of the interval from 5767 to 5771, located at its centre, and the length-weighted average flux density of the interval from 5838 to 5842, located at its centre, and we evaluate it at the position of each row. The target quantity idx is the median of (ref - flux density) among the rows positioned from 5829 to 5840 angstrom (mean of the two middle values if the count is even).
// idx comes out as 1.0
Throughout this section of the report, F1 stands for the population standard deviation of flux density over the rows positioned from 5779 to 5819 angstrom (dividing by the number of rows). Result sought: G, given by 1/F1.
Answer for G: 0.574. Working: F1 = 1.74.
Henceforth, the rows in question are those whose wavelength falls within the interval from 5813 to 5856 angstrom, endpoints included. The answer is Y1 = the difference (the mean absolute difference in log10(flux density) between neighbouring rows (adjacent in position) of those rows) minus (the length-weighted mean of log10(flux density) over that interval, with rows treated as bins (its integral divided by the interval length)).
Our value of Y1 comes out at -1.19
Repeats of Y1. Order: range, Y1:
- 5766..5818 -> -1.16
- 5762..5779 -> -1.15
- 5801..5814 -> -1.19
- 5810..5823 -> -1.21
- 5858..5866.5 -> -1.20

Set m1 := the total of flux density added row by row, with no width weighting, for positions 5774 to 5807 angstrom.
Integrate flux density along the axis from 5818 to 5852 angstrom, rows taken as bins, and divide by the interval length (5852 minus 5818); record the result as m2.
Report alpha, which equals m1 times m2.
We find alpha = 6701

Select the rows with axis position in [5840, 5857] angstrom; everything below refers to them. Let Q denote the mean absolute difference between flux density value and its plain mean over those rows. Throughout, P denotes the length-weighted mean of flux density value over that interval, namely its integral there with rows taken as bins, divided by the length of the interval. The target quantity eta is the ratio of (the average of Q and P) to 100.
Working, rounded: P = 16.2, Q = 1.2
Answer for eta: 0.087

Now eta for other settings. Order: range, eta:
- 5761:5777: 0.092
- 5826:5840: 0.089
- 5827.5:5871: 0.089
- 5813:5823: 0.092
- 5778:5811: 0.087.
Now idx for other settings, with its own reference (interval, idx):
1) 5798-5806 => -0.3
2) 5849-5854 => 0.3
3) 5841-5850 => -0.7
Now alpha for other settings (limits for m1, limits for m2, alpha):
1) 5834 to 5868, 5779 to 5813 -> 6697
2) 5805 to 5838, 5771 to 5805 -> 6887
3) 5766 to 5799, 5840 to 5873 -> 6716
